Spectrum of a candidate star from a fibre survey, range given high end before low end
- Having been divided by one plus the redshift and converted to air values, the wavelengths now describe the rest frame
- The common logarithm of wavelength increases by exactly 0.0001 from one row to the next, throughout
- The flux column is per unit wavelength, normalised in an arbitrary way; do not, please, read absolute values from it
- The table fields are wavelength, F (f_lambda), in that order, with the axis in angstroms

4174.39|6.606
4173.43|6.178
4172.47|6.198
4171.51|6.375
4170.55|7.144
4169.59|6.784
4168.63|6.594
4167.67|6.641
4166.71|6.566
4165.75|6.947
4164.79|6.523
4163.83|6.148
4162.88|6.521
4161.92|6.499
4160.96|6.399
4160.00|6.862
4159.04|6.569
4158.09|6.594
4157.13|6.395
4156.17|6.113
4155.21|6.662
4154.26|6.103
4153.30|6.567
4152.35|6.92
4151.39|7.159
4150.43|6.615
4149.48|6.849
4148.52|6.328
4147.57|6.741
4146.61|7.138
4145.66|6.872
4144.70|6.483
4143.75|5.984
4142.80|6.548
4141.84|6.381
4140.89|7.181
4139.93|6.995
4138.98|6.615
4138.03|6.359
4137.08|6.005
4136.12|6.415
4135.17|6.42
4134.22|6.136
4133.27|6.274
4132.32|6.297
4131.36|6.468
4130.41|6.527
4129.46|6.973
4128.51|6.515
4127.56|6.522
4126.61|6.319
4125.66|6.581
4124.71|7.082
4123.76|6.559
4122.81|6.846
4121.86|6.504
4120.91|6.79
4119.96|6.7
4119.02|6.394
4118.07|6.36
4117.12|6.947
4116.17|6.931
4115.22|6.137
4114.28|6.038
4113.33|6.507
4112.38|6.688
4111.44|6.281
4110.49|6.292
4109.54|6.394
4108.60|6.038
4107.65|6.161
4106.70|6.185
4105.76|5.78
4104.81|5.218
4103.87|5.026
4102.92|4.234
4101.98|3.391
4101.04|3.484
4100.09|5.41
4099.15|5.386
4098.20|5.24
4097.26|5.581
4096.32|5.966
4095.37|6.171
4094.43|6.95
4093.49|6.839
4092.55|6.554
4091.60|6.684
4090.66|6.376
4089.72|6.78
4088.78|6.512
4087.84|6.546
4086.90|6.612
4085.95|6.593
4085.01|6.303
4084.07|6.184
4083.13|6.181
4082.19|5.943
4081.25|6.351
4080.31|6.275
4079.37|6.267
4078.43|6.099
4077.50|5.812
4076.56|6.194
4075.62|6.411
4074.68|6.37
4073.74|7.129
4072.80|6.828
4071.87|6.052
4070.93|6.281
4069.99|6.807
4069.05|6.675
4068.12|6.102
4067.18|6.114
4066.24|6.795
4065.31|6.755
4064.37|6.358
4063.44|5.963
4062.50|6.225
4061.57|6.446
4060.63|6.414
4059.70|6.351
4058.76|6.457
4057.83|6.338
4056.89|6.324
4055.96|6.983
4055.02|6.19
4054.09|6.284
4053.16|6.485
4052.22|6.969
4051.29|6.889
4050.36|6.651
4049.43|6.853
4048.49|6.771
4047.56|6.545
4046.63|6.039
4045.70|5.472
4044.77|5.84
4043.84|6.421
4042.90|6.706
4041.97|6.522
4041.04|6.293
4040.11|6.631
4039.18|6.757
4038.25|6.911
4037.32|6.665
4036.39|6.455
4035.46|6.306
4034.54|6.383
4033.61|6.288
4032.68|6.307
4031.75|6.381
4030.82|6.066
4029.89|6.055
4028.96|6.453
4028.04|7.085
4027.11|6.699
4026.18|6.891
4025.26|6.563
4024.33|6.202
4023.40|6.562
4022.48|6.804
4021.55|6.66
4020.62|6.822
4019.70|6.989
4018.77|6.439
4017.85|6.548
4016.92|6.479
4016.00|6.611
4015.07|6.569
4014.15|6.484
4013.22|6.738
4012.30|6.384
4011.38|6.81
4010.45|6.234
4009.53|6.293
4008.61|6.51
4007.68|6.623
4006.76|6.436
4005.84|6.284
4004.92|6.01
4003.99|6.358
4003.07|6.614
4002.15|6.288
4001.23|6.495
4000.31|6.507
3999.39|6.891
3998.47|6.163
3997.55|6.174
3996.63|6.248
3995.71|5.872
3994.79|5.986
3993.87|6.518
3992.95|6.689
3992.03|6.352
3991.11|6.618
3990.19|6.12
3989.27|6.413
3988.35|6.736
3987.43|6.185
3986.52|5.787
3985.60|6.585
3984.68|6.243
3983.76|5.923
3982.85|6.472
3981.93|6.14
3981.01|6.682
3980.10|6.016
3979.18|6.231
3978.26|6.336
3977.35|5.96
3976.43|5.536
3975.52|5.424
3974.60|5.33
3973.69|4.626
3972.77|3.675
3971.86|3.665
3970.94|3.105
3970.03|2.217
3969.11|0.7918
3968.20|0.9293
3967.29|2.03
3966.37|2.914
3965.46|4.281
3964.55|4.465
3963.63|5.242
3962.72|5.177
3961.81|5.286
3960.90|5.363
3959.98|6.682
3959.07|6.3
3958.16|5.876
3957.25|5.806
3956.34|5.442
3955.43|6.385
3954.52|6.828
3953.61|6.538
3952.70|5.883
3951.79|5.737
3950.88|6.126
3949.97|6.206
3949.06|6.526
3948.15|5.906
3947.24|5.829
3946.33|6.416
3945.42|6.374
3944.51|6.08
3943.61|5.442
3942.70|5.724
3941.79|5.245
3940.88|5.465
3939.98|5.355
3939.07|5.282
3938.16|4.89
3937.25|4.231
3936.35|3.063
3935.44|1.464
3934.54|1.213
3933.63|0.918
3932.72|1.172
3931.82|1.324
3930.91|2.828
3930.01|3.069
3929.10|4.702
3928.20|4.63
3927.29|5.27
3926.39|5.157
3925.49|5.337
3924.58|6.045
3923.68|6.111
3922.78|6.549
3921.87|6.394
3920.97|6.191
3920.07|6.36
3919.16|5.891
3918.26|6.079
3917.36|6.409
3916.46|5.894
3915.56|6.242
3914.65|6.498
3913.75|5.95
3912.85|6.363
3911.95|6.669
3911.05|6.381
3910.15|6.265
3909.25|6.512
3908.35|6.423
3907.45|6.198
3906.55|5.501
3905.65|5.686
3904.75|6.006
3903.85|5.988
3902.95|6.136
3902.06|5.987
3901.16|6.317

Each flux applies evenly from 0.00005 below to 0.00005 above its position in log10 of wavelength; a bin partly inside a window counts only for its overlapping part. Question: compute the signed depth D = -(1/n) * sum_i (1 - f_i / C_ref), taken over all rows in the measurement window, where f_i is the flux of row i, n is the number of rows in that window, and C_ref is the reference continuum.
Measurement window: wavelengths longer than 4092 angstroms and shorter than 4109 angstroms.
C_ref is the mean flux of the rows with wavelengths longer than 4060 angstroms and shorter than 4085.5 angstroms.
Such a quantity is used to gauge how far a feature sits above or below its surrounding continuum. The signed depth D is -0.13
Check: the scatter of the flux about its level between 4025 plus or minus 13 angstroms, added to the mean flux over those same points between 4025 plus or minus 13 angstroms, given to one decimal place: 6.8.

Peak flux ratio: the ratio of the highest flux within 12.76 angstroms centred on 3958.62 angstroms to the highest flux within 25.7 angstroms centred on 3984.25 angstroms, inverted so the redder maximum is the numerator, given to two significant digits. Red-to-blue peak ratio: 0.99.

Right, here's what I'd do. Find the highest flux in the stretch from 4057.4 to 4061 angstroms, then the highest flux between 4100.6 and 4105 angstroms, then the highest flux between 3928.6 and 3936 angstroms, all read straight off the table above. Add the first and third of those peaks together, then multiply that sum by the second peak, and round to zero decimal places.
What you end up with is 58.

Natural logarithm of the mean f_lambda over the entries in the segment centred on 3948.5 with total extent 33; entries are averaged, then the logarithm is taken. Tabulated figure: 1.64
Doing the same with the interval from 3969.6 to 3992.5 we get 1.73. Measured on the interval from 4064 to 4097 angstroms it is 1.86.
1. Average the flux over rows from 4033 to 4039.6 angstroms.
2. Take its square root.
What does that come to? 2.56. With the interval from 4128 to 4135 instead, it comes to 2.54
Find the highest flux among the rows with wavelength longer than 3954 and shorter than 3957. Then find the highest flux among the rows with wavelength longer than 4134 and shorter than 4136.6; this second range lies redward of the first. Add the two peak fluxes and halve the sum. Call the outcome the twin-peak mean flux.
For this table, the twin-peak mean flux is 6.62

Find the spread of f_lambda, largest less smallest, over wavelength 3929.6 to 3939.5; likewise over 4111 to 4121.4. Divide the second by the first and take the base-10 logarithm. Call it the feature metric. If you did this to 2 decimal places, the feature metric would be -0.68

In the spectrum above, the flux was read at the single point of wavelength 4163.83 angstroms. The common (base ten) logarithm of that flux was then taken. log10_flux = 0.79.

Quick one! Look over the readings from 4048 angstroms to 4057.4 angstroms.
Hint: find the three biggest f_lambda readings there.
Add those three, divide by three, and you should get 6.95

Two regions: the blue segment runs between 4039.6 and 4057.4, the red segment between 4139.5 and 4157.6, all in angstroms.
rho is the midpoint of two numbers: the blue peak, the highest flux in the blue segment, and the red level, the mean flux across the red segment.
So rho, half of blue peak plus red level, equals 6.81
